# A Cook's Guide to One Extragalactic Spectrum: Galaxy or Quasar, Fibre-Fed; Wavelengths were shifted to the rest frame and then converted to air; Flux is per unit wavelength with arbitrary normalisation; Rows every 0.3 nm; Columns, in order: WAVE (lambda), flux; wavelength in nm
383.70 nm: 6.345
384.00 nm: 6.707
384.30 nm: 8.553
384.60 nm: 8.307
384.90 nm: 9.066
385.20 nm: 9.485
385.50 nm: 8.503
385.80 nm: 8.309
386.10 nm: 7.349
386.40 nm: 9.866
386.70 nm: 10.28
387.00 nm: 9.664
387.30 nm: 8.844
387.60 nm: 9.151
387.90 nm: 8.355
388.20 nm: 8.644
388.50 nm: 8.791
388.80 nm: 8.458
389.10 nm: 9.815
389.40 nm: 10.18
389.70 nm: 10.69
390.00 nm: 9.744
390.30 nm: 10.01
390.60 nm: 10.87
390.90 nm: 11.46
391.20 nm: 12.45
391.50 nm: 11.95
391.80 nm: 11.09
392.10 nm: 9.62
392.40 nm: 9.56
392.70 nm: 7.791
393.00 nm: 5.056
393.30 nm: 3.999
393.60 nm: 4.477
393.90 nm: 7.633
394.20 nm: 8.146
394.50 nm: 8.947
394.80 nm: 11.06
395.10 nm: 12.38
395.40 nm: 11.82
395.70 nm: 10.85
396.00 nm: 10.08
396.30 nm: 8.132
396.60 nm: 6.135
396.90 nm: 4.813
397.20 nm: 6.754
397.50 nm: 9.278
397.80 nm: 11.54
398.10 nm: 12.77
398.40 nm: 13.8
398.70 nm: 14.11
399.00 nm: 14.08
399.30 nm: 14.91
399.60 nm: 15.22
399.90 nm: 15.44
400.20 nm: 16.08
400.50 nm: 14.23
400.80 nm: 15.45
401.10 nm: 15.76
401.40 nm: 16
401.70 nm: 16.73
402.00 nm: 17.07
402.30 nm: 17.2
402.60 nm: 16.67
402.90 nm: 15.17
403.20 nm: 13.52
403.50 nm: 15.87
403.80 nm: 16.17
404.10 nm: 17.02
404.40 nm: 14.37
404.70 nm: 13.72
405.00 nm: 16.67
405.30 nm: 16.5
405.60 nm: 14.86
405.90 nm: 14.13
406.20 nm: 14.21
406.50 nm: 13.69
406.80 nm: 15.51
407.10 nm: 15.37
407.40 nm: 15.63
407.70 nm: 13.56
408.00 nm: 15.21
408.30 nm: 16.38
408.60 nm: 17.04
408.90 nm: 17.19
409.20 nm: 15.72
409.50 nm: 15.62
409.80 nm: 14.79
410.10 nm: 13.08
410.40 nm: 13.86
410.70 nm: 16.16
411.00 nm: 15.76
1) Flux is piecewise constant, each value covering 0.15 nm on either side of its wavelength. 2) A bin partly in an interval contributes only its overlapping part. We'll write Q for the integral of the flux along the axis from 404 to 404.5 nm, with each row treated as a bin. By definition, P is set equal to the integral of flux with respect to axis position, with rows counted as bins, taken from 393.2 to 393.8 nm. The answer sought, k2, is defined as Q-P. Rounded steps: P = 2.7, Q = 7.8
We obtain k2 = 5.1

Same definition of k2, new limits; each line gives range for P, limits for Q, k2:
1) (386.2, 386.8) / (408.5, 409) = 2.7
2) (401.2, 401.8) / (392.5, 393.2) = -5.2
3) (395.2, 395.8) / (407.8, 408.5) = 4.1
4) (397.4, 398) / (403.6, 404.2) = 3.5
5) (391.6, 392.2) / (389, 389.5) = -1.3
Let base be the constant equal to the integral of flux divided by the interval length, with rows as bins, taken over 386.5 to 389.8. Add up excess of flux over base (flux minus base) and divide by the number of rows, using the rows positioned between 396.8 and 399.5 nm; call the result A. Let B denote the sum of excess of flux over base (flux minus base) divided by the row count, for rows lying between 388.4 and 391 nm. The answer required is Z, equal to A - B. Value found 1.3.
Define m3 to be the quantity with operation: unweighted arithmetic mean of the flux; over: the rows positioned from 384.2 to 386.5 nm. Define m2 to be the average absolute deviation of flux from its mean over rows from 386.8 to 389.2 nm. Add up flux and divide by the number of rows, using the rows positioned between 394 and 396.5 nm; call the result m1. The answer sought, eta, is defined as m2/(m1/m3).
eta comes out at 0.37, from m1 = 10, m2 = 0.4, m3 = 8.7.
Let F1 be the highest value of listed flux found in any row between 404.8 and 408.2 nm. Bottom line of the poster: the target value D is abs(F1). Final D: 16.7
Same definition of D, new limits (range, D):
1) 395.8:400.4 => 16.1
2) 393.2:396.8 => 12.4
